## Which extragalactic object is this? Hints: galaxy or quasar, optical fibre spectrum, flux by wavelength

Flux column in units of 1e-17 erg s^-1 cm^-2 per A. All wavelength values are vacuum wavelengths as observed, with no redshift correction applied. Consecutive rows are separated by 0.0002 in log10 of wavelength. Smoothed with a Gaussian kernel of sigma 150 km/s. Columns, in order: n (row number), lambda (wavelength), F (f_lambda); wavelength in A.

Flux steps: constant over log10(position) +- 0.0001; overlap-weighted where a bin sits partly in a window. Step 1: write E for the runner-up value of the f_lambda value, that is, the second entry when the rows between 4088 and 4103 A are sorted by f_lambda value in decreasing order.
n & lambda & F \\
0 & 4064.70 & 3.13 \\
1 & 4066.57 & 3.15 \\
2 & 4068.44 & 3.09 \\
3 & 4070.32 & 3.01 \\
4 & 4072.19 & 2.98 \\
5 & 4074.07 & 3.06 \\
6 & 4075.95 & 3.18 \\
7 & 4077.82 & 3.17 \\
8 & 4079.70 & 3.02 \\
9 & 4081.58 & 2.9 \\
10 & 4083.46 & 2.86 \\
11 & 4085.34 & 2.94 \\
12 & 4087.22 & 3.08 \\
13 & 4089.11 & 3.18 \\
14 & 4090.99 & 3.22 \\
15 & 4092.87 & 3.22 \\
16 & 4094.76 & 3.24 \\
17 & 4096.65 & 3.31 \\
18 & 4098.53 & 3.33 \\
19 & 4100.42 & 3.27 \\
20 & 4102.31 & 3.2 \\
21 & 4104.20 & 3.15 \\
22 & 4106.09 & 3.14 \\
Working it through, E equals 3.31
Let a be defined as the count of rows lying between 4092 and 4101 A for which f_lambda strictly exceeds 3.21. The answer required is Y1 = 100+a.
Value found 105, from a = 5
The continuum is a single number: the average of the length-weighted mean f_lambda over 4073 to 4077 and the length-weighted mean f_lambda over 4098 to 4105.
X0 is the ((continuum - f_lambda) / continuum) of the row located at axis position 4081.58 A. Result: 0.09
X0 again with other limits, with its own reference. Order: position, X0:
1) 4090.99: -0.01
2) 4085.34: 0.07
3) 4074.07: 0.04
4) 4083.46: 0.10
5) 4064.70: 0.01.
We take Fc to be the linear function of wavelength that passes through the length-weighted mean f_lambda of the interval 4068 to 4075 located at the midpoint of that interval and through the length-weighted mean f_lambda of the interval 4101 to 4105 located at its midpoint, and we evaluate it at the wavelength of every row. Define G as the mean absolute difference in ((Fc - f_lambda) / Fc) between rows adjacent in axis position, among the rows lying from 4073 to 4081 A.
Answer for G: 0.032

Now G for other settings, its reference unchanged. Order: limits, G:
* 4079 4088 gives 0.031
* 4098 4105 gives 0.022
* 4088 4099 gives 0.008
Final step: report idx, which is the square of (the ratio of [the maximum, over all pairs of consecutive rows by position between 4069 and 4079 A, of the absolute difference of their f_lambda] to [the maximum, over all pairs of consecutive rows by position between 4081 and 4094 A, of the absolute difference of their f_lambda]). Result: 0.7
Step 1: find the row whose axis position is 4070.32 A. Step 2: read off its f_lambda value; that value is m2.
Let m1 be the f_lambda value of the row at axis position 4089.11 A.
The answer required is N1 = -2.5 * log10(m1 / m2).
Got -0.06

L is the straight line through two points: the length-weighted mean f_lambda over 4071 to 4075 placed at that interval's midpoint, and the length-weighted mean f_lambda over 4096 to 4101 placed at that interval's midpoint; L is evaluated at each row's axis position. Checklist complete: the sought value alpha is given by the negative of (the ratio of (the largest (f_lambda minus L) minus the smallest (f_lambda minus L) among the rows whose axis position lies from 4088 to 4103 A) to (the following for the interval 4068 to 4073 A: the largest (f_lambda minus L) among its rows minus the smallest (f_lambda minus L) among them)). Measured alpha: -1.1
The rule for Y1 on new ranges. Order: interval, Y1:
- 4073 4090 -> 100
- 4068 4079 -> 100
